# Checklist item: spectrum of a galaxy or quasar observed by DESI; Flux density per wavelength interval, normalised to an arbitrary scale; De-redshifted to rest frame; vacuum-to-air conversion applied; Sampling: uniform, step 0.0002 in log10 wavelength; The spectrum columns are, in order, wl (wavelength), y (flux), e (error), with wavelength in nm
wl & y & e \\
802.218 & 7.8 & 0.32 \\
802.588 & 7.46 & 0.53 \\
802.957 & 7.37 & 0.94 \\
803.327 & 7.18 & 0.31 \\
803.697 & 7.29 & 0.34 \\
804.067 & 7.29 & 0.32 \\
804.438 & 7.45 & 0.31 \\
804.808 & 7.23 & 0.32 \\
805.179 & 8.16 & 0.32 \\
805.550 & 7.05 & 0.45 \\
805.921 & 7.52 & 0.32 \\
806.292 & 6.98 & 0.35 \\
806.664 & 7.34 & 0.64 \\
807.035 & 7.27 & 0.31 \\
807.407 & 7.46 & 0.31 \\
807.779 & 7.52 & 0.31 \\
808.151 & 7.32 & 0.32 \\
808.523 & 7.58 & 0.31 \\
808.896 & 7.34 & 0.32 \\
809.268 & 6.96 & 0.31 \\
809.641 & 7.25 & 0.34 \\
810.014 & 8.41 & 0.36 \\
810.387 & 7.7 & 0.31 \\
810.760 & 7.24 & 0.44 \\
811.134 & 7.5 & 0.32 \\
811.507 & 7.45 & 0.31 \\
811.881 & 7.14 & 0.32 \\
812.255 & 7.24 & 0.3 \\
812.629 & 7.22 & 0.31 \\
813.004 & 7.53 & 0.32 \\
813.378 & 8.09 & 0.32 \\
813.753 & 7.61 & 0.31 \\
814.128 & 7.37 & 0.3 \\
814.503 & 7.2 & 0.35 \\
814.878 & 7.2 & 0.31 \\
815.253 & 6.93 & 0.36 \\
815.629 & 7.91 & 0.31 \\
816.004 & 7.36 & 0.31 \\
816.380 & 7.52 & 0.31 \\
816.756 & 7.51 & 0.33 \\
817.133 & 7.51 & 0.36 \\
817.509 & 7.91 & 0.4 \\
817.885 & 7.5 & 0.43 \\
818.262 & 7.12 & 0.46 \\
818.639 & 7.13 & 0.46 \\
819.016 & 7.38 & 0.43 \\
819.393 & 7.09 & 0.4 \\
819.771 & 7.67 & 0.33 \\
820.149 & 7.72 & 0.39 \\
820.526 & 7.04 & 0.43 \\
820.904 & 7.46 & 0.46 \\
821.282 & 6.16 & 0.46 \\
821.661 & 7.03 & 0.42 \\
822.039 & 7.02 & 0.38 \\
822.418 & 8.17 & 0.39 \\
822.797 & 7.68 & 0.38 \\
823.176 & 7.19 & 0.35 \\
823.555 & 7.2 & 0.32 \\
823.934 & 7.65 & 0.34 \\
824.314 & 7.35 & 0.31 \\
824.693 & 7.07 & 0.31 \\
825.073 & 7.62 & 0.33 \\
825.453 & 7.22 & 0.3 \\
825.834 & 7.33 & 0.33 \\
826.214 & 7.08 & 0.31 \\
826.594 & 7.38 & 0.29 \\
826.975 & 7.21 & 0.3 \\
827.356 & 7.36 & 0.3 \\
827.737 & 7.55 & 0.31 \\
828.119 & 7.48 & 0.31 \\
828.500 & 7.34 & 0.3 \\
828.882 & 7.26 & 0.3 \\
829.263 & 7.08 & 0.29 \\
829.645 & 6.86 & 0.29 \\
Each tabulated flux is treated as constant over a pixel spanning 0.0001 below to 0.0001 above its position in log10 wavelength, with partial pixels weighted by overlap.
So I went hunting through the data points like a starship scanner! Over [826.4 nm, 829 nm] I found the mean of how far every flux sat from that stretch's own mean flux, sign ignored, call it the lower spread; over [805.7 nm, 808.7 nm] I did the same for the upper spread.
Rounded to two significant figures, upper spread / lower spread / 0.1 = 17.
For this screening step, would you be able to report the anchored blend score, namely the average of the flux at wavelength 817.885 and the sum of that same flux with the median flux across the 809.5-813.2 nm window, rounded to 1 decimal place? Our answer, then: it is 11.2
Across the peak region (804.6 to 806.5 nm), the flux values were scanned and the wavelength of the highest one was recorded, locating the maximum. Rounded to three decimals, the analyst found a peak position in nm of 805.179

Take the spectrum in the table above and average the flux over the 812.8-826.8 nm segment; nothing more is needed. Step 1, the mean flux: 7.38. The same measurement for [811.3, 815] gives 7.41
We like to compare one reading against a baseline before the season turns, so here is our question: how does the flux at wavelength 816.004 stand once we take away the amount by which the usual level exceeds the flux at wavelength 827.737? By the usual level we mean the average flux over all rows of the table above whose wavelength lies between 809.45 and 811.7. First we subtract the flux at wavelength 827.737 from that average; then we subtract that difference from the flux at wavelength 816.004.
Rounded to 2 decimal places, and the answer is 7.32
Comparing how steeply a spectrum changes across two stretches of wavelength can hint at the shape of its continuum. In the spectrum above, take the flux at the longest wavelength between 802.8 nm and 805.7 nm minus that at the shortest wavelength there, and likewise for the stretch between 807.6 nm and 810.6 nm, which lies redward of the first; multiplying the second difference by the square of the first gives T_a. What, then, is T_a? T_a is 0.018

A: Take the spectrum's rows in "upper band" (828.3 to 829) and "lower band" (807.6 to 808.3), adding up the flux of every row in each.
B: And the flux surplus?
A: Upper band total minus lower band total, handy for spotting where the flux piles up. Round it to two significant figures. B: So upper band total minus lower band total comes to -0.24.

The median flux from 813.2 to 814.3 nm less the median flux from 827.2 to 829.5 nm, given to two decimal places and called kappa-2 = 0.26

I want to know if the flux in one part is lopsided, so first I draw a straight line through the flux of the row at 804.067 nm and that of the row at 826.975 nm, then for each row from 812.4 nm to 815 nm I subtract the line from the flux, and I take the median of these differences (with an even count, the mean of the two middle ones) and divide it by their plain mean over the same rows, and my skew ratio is 0.56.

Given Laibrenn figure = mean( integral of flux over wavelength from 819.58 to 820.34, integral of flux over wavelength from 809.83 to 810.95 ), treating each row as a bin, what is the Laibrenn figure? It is 7.3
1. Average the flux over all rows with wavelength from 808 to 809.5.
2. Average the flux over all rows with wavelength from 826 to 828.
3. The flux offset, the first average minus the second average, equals -0.02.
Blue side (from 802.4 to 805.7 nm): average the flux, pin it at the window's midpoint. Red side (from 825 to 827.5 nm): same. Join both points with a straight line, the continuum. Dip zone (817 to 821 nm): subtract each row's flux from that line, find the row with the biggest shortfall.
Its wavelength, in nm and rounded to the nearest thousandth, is 820.526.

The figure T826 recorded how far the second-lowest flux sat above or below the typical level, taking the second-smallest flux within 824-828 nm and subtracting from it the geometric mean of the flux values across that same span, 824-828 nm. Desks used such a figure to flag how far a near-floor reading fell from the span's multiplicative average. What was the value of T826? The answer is -0.24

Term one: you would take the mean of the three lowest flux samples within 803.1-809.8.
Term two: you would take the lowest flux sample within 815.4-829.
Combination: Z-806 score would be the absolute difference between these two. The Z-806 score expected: 0.84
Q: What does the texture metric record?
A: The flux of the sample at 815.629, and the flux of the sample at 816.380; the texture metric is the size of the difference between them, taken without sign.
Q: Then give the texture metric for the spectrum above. 0.39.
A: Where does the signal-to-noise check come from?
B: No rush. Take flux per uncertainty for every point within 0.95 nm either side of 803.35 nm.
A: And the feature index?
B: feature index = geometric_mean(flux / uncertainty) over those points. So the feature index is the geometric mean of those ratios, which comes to 16.6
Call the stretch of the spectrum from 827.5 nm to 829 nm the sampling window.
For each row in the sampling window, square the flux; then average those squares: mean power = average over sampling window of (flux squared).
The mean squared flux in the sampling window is 54.9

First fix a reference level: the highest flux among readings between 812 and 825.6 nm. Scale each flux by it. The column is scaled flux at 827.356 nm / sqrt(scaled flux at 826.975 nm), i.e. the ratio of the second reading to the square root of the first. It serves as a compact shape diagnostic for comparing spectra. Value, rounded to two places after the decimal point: 0.96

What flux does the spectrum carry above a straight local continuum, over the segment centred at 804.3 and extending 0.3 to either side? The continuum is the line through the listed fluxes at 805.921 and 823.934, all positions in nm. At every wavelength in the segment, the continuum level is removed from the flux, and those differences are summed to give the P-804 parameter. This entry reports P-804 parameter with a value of -0.3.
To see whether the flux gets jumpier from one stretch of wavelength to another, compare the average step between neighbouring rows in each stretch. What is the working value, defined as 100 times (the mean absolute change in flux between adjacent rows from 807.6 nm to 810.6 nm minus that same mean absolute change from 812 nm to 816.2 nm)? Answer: 10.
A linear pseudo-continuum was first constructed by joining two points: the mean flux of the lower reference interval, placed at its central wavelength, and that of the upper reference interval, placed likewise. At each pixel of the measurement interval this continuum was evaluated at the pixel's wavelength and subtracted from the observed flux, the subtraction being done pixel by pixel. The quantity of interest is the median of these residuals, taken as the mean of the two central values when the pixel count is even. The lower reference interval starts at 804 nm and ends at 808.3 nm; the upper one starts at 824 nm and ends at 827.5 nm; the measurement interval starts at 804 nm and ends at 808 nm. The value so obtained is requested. -0.04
